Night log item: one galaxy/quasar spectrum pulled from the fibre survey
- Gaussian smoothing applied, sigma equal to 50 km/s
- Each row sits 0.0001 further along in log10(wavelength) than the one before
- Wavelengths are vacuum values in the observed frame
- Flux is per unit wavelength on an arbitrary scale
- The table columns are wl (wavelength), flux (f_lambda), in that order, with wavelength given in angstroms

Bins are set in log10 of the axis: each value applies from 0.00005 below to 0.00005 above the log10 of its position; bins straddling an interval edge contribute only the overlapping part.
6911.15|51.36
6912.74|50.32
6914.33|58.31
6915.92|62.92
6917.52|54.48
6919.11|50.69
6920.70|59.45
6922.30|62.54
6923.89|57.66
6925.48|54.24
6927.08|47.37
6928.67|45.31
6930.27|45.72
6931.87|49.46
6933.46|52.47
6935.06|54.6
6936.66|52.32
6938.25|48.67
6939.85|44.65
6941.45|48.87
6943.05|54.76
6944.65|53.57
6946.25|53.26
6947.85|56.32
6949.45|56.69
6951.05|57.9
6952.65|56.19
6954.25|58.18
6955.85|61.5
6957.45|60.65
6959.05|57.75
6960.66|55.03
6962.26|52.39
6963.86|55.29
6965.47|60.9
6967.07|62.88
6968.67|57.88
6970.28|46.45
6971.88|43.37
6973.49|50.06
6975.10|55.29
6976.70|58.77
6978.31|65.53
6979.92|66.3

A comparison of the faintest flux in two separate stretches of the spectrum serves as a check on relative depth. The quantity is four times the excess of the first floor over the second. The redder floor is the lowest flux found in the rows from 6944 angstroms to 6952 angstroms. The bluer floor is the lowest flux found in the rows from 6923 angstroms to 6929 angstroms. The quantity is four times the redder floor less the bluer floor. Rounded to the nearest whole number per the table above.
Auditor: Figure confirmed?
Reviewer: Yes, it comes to 32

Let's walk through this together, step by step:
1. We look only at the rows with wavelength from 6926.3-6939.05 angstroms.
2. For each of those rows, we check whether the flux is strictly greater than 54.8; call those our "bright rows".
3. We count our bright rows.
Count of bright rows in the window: 0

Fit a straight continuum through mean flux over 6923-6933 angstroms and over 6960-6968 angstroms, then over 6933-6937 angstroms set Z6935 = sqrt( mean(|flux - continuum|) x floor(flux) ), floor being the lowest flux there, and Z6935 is 9.4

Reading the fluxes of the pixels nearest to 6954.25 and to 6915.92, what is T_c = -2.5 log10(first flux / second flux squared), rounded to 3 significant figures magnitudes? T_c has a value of 4.58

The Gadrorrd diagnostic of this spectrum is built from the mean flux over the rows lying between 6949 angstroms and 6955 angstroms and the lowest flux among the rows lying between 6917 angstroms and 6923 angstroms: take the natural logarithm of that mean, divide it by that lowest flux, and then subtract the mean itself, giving -57.2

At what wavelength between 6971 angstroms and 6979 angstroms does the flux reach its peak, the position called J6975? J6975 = 6978.31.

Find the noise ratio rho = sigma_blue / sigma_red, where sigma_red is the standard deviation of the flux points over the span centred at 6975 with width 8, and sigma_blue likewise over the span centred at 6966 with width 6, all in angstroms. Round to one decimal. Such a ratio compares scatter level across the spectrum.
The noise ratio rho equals 0.4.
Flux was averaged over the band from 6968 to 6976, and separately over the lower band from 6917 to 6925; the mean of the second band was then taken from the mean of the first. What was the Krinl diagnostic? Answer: -6.4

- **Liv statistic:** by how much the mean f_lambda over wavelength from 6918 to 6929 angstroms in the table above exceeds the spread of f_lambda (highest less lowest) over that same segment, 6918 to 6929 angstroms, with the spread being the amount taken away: 37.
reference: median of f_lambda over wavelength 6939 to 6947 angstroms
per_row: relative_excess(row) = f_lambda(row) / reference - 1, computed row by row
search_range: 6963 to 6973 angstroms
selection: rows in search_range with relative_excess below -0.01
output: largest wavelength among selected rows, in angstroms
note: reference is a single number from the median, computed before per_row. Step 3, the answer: 6971.88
